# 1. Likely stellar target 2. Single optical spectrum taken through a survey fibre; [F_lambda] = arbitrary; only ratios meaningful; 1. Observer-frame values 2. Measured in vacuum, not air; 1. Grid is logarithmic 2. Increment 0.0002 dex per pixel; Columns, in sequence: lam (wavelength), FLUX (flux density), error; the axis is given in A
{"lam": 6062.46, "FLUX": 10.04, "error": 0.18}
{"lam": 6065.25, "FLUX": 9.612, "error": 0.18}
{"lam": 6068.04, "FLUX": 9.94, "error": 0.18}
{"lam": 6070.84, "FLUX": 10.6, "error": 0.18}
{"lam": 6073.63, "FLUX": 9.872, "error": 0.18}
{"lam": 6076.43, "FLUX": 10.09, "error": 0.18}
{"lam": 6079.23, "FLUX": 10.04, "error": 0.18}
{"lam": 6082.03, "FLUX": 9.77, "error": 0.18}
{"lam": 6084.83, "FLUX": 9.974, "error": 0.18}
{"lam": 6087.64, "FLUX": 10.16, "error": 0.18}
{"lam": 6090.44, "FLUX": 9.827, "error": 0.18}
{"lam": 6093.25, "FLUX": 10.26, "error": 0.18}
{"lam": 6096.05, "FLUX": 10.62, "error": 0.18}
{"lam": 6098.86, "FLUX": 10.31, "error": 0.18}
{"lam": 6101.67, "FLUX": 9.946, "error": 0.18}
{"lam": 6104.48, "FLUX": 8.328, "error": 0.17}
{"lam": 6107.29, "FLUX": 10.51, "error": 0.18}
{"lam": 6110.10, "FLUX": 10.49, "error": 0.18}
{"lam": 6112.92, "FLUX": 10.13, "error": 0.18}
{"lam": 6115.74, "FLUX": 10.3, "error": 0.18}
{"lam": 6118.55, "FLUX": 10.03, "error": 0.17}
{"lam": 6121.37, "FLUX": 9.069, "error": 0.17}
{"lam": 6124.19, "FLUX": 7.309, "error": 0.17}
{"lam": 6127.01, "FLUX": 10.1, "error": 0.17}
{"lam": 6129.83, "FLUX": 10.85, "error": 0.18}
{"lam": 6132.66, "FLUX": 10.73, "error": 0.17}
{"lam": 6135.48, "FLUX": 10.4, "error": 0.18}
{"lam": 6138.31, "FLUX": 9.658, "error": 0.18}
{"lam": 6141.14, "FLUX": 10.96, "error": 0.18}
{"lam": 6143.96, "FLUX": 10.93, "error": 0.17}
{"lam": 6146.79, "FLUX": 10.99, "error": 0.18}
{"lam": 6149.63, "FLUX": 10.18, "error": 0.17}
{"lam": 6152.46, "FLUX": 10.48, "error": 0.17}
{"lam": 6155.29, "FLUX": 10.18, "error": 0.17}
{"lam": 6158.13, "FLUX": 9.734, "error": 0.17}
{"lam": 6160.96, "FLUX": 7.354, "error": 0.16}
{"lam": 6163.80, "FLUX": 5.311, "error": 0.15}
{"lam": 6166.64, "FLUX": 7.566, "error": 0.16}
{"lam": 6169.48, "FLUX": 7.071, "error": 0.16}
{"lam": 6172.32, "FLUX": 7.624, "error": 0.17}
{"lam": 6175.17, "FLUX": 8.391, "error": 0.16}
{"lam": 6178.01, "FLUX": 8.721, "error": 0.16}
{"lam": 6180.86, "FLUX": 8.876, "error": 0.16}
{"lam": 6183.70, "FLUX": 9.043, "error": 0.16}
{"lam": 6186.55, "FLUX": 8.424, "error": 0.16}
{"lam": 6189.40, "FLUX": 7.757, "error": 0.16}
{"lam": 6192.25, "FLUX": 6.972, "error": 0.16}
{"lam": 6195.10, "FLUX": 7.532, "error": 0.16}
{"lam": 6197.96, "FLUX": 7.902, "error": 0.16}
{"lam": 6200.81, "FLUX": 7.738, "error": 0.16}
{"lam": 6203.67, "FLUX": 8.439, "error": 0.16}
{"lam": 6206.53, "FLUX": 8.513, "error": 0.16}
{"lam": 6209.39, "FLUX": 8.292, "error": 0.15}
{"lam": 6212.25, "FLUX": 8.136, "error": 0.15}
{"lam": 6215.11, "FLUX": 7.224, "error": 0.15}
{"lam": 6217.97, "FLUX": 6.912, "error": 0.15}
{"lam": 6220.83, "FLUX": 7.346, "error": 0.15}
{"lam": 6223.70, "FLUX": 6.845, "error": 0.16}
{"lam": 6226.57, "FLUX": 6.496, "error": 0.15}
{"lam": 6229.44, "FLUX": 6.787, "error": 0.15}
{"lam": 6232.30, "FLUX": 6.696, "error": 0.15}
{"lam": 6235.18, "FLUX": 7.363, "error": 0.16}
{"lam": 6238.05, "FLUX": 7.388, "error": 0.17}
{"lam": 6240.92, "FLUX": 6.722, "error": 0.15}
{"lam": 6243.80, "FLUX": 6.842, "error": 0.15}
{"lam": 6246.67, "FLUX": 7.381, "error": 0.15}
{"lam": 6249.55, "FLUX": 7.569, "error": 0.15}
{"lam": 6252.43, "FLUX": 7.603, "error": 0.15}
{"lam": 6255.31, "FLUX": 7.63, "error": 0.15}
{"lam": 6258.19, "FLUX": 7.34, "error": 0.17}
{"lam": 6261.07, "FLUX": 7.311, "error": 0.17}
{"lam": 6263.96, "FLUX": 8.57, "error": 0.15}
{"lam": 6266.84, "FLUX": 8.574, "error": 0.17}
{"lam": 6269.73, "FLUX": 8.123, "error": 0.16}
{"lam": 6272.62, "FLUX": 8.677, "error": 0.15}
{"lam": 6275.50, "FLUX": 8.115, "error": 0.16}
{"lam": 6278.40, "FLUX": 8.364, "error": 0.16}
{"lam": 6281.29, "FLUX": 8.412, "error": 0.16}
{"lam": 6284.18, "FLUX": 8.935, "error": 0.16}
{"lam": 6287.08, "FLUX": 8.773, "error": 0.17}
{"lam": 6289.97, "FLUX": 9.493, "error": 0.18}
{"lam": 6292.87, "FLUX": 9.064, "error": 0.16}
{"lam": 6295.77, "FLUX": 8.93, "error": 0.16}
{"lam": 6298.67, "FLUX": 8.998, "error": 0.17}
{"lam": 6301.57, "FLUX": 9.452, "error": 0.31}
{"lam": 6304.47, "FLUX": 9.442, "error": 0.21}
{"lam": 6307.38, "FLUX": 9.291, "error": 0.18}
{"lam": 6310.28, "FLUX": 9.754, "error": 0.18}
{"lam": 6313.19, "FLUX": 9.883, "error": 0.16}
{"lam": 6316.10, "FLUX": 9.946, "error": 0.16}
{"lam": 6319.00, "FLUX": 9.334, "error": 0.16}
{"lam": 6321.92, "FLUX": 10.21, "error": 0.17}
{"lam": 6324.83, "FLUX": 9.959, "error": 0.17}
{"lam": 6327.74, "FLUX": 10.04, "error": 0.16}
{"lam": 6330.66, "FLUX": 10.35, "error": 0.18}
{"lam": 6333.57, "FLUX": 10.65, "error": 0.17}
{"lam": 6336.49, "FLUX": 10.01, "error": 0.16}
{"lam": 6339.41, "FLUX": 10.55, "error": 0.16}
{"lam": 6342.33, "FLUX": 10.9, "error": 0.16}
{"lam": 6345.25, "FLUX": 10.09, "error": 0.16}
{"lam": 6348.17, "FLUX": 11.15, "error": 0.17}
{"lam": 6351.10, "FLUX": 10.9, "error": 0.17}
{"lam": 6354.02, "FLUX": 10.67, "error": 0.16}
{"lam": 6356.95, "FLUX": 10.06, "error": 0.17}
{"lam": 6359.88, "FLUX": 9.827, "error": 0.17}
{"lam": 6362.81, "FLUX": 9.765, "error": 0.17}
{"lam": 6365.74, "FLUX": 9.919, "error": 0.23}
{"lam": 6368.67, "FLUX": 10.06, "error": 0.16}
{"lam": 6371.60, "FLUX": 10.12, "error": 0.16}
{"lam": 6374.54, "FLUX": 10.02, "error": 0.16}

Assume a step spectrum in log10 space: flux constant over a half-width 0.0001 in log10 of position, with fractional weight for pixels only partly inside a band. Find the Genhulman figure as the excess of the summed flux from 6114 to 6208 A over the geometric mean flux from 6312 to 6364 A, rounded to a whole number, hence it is 285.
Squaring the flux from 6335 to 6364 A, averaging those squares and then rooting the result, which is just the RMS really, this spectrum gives 10.4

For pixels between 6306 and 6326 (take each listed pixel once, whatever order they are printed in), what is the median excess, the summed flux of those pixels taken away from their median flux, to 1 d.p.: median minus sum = -58.5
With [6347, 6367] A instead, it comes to -62.2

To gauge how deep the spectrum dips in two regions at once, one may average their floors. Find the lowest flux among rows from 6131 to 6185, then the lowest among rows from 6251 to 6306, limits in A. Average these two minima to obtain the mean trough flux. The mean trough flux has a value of 6.31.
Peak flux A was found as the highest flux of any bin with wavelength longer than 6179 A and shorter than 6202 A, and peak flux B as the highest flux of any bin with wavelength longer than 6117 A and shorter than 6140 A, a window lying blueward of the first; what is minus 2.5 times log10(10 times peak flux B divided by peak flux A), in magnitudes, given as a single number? -2.70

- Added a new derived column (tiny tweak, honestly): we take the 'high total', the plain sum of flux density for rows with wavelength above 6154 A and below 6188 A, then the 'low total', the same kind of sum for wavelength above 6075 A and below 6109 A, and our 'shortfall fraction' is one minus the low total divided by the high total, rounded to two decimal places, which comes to -0.22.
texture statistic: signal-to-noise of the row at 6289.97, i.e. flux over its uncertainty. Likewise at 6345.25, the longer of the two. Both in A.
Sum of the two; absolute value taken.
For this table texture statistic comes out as 116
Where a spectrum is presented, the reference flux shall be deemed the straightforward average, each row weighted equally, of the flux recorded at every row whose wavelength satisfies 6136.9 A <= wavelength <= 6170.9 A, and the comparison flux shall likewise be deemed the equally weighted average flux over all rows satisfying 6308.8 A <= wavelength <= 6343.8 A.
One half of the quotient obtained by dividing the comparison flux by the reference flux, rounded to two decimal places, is 0.55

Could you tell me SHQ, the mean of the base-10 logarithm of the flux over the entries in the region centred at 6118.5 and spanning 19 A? 0.98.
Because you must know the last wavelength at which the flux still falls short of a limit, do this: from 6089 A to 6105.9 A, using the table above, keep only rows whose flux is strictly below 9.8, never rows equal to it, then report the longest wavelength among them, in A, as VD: 6104.48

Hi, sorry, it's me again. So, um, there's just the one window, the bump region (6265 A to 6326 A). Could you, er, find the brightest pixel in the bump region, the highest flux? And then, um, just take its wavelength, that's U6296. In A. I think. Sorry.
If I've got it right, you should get 6321.92 A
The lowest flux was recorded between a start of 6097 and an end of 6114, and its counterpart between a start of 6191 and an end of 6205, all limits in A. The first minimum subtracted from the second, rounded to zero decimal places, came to -1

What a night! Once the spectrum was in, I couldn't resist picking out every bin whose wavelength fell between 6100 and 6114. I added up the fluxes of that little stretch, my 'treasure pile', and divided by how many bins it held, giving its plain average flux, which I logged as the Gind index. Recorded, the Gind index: 9.9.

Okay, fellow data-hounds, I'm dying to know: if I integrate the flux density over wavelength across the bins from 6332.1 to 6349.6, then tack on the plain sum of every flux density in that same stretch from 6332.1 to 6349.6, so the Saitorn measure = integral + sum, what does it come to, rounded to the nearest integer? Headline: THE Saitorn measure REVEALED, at 248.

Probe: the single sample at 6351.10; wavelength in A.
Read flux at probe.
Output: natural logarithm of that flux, 2.39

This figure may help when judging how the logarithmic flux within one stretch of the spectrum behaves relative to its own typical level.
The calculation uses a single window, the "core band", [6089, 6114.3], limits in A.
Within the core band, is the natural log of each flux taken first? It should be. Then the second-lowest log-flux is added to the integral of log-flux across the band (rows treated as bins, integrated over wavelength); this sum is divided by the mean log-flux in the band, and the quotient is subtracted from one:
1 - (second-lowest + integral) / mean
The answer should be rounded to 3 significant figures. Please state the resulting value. -25.3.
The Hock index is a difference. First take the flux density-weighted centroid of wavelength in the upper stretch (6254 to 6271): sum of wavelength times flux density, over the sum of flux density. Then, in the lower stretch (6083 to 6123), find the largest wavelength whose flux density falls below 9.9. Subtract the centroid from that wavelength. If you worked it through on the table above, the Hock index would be -141.4 A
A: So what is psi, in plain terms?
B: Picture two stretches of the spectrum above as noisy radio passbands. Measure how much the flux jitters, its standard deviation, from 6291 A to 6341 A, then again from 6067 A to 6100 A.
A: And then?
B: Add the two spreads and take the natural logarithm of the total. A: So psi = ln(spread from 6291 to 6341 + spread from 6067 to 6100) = -0.2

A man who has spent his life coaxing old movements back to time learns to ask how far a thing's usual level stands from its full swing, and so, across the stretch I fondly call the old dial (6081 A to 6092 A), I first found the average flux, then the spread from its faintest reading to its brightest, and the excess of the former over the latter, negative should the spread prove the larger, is 10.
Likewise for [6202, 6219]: 6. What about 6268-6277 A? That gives 8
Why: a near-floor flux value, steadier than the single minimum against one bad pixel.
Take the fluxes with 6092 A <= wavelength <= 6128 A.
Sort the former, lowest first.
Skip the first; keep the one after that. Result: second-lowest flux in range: 8.328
